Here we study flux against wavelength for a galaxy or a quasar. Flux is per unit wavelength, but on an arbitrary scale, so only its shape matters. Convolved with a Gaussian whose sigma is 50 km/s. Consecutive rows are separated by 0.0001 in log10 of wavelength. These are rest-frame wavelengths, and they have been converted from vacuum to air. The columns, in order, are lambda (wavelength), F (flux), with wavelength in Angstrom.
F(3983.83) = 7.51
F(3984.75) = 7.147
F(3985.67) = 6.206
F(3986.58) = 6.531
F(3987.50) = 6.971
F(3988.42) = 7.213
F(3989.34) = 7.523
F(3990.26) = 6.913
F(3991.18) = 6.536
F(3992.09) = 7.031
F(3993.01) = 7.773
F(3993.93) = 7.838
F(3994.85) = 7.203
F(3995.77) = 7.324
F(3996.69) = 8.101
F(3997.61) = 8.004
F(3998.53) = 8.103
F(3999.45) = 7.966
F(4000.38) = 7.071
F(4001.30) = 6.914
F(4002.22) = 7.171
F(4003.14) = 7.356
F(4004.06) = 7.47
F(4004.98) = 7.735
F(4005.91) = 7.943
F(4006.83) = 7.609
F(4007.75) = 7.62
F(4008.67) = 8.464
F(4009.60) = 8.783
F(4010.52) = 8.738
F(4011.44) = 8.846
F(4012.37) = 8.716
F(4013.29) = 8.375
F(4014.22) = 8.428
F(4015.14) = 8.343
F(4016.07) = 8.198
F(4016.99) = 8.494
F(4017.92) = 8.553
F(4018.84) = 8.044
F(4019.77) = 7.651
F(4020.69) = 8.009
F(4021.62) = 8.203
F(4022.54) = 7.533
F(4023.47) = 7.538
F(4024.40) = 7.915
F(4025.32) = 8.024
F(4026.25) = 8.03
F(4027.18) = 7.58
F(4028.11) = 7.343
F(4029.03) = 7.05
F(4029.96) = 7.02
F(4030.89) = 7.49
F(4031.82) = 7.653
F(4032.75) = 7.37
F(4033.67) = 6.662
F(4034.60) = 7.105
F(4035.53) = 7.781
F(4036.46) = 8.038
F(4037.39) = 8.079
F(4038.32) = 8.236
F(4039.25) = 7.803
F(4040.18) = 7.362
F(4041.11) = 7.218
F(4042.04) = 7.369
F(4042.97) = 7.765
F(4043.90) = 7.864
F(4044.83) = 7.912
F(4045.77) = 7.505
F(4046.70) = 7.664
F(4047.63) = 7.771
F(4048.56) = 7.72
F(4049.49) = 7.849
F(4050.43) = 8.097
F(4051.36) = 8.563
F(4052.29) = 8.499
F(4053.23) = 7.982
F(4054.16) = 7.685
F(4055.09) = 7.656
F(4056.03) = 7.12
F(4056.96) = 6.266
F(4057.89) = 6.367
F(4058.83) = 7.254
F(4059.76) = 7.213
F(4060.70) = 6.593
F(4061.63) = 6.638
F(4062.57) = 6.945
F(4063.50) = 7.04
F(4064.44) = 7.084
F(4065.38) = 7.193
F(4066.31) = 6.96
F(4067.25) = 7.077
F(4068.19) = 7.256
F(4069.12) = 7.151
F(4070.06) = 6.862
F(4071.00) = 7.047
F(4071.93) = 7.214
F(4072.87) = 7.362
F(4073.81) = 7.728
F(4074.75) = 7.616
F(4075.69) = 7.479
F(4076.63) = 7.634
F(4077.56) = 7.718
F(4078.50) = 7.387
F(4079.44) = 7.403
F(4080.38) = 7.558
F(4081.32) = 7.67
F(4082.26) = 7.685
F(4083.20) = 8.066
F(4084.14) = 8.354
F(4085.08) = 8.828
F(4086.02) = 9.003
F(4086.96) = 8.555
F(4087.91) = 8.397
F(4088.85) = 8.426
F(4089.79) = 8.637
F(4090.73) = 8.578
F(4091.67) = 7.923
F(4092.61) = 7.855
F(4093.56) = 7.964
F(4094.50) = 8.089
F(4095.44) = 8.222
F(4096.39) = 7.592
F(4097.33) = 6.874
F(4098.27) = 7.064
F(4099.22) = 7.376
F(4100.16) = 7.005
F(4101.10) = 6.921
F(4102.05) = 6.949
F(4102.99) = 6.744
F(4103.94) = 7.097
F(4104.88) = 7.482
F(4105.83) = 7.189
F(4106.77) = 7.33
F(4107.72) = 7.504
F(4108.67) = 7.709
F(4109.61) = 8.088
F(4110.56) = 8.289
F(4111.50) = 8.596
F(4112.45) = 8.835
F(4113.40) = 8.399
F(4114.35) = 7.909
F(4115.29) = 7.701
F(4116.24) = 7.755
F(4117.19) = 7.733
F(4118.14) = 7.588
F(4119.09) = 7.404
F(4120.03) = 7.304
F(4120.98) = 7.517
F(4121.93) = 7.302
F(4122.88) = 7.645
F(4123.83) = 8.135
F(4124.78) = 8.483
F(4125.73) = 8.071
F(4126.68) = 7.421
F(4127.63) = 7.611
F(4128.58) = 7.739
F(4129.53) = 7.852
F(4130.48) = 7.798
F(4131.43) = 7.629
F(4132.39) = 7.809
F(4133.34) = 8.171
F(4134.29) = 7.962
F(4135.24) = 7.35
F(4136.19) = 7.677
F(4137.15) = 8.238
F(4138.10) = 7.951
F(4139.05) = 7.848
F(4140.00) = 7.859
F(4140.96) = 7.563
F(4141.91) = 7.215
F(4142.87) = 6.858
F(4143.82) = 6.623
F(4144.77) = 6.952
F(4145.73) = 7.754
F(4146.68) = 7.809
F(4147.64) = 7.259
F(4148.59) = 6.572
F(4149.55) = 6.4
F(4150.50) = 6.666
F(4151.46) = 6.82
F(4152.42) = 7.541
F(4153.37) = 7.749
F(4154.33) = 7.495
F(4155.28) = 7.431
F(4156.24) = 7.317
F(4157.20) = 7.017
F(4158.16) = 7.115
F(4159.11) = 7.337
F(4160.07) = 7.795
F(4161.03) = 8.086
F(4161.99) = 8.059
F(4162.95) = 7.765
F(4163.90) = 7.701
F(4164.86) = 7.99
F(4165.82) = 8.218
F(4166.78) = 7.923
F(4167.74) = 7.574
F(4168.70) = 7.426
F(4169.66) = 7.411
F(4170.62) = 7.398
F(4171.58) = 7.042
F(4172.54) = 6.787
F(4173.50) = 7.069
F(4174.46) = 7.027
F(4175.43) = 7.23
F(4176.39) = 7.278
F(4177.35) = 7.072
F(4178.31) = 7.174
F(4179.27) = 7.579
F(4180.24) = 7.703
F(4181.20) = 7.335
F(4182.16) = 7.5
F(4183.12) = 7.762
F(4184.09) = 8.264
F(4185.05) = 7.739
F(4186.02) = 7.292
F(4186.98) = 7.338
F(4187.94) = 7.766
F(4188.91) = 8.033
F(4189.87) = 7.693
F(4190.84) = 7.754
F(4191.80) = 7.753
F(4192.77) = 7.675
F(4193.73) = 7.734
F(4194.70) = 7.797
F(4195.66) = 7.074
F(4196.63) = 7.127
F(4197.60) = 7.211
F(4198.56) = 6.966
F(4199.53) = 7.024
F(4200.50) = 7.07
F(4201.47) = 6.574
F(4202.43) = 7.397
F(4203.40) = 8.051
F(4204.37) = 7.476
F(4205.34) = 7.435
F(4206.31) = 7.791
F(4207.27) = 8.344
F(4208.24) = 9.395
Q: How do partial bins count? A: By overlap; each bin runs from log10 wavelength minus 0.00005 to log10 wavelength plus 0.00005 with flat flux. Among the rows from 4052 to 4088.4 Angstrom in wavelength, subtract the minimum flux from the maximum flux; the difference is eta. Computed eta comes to 2.7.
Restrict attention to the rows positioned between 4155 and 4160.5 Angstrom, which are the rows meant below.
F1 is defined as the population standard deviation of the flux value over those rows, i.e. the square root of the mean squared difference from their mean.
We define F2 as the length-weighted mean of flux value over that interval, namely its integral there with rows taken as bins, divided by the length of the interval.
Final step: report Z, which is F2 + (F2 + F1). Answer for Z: 14.9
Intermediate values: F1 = 0.25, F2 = 7.3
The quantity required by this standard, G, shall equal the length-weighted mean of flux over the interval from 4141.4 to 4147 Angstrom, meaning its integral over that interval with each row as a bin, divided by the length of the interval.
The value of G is 7.2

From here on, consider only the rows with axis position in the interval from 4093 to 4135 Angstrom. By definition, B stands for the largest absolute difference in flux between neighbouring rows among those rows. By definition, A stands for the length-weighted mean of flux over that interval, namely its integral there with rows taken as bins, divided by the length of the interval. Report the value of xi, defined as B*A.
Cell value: 5.5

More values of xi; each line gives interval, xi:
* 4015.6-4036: 5.4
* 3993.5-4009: 6.8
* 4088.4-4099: 5.7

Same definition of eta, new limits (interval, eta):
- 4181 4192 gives 1.0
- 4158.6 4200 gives 1.5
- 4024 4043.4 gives 1.6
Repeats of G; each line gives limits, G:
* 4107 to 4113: 8.1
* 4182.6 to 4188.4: 7.7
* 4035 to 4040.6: 7.9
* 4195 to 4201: 7.1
